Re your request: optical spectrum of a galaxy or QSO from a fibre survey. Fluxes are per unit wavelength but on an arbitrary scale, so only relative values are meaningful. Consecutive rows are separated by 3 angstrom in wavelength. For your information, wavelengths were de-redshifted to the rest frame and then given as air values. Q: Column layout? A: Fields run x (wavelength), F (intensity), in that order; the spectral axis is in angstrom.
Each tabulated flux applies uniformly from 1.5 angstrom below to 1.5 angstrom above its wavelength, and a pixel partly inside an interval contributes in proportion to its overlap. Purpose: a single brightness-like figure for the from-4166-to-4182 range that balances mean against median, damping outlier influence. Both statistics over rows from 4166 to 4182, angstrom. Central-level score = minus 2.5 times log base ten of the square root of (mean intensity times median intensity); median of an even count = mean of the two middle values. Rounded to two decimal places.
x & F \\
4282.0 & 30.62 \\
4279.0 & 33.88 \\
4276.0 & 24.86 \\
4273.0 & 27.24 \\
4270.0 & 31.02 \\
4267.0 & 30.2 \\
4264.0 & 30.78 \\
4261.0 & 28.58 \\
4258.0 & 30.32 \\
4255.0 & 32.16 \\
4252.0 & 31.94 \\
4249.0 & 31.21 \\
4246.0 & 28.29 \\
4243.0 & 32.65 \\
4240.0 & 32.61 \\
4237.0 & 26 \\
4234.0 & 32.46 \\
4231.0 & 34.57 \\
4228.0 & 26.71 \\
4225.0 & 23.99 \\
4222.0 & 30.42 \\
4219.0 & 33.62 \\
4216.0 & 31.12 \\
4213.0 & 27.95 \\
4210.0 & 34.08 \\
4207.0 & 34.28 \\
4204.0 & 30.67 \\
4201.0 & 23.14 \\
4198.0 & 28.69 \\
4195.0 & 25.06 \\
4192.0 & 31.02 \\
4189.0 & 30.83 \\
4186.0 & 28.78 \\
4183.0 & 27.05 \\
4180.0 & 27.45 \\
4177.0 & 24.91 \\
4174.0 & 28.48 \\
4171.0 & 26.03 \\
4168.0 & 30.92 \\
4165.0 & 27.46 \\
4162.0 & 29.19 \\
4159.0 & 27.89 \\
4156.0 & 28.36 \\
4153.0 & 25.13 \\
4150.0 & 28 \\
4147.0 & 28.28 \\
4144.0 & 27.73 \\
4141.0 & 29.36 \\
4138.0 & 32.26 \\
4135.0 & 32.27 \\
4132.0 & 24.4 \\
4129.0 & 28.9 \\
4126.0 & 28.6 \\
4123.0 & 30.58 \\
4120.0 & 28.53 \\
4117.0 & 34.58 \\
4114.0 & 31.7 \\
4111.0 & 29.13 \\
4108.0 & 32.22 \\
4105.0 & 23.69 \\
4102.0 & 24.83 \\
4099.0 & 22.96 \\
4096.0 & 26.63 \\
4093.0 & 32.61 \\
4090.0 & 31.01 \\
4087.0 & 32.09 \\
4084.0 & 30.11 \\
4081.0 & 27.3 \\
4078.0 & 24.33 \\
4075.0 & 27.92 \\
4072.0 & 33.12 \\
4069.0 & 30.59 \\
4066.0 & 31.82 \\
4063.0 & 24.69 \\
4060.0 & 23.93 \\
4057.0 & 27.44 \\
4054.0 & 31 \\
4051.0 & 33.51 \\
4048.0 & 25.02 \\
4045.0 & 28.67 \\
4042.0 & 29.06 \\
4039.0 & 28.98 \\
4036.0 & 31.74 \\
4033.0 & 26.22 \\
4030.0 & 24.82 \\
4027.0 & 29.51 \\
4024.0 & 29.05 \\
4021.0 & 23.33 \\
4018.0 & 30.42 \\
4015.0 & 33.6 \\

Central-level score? -3.60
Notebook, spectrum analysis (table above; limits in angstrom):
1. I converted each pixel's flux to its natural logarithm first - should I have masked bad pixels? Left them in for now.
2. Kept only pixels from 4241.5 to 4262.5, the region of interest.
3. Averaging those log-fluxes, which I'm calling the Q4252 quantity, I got 3.42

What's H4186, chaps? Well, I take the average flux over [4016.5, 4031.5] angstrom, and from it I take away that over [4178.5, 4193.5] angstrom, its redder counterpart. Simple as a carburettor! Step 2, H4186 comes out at -1.6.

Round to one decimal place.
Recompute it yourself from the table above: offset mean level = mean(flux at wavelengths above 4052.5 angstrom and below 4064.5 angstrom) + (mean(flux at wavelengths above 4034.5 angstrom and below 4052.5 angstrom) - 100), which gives -43.7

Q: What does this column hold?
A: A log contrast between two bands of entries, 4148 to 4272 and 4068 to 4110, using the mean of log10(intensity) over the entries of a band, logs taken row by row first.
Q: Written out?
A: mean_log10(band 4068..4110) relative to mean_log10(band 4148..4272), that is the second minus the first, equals -0.014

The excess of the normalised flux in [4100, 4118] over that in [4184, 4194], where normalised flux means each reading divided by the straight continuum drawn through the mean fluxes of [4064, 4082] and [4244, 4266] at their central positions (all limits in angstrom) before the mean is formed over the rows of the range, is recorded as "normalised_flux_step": -0.01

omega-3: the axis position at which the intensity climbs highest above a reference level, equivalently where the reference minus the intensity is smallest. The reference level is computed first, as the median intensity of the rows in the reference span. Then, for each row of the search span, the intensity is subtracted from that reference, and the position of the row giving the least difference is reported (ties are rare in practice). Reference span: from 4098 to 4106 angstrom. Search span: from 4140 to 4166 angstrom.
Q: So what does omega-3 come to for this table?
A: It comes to 4141.0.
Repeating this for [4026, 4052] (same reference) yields 4051.0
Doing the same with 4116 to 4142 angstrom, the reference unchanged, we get 4117.0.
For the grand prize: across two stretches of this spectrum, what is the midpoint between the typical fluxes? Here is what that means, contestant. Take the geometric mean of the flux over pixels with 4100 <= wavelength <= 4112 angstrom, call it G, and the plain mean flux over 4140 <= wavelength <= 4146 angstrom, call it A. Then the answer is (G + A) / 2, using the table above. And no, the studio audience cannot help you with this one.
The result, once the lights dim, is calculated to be 27.9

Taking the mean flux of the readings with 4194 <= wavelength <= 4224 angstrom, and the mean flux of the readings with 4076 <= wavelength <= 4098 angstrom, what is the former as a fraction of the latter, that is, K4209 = 1.03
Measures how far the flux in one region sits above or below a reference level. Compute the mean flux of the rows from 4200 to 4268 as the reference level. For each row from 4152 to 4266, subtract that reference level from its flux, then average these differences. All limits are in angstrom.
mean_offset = -1.0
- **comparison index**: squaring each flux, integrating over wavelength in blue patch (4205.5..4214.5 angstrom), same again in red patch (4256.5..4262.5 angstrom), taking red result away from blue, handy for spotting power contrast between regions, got 4145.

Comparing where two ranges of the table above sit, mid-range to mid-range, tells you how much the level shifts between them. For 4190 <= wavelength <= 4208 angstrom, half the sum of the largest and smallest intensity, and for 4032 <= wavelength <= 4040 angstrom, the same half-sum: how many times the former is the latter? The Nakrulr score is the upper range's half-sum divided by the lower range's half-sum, 0.99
